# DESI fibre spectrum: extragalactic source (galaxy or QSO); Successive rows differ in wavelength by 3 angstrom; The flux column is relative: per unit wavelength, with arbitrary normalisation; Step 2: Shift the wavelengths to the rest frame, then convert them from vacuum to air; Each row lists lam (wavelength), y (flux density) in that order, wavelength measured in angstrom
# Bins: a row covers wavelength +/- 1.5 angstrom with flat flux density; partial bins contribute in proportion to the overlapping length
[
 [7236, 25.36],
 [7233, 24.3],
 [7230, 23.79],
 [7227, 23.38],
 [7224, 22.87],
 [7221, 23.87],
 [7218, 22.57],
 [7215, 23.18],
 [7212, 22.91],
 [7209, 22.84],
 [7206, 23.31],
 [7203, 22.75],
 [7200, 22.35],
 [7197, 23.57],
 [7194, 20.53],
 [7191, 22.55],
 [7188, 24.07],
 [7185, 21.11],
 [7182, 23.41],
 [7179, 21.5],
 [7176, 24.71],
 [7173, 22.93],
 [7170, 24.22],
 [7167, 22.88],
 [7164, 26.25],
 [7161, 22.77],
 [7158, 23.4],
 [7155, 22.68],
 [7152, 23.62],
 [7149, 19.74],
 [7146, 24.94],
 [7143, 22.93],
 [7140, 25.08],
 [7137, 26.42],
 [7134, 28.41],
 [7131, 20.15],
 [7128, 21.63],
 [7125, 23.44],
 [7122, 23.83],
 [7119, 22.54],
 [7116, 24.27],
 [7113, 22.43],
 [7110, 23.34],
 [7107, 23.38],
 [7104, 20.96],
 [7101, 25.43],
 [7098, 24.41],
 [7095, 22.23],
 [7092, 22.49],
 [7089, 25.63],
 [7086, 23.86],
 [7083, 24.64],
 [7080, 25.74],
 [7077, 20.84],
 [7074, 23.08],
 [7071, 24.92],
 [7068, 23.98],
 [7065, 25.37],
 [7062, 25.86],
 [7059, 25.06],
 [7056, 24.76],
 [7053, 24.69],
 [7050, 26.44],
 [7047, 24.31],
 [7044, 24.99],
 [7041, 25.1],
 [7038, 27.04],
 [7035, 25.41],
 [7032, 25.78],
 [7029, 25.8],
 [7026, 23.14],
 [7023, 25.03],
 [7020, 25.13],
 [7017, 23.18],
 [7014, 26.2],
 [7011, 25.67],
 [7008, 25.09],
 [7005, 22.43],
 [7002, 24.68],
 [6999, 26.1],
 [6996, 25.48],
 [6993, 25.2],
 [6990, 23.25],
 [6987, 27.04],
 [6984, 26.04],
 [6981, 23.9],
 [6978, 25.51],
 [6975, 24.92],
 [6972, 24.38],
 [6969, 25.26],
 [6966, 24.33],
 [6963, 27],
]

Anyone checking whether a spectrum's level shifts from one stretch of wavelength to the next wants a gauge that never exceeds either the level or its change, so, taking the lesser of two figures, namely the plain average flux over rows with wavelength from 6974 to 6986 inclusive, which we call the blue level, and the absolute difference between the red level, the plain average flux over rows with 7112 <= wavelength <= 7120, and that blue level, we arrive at 2.0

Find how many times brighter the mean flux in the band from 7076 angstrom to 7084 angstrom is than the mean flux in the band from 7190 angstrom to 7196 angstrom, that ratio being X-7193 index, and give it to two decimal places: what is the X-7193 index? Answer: 1.10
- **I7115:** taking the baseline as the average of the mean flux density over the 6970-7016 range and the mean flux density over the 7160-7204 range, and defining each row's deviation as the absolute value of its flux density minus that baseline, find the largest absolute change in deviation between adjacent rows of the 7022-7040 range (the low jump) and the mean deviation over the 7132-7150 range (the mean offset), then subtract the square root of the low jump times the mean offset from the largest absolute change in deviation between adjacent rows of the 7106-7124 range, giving -0.6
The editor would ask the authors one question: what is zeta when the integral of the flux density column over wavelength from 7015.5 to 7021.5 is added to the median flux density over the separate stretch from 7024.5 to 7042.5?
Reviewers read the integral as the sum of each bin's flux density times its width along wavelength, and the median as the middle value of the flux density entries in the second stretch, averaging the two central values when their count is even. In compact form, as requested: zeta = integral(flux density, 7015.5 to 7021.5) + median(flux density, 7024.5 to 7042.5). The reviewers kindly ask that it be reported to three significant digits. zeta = 171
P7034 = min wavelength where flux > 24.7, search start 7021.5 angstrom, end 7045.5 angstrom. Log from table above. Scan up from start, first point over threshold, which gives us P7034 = 7023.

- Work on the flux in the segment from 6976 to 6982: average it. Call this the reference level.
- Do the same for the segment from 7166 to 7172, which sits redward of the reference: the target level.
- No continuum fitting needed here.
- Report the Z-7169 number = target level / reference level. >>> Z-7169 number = 0.95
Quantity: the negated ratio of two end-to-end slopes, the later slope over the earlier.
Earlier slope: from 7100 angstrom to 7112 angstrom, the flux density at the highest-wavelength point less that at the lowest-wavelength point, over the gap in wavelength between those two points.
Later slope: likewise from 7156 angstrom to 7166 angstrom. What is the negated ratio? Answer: 2.0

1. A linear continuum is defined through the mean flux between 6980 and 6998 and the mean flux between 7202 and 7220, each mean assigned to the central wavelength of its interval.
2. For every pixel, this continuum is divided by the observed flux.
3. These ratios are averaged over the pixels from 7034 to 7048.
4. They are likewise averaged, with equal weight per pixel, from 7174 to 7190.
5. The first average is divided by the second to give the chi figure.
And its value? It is 0.96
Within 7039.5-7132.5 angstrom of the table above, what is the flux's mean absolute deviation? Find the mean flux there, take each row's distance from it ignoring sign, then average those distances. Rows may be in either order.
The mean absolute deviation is 1.28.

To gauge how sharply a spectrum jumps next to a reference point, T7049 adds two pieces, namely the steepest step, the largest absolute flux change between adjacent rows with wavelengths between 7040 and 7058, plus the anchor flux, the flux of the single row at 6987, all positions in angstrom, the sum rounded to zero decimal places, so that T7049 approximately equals 29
